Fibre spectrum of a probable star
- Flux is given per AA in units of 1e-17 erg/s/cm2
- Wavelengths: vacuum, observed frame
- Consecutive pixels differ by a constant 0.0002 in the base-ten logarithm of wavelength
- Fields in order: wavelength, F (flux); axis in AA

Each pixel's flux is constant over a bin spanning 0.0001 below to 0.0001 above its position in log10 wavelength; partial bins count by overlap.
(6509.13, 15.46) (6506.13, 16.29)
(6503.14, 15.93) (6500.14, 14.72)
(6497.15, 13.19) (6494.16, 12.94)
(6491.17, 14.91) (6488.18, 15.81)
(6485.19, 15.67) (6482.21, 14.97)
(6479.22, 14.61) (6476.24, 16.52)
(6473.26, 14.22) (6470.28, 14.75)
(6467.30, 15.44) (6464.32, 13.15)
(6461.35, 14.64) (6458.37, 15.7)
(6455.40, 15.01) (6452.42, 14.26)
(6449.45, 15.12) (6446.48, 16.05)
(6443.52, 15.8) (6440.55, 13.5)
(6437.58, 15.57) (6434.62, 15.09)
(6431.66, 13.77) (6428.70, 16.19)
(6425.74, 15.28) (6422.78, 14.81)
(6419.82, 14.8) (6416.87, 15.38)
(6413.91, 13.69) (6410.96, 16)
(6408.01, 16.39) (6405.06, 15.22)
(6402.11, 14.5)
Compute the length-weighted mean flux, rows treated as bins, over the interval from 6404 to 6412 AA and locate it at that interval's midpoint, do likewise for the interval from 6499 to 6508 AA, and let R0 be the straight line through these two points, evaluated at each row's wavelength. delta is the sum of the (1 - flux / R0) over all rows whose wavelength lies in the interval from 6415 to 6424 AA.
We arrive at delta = 0.17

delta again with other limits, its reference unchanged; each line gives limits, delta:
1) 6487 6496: 0.22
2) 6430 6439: 0.19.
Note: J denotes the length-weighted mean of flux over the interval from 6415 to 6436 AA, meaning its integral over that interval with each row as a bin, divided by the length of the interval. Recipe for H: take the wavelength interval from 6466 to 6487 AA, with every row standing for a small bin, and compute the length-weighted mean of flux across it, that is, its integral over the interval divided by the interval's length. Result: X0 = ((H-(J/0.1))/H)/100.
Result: -0.0890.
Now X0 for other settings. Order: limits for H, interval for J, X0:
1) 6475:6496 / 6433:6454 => -0.0902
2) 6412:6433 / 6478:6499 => -0.0881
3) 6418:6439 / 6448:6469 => -0.0878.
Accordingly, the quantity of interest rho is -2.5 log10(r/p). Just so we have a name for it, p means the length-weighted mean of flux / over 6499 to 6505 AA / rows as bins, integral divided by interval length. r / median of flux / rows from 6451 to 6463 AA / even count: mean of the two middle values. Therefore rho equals 0.04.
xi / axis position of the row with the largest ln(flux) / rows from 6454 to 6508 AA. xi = 6476.24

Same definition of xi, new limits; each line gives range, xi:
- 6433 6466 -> 6446.48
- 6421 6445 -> 6428.70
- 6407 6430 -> 6408.01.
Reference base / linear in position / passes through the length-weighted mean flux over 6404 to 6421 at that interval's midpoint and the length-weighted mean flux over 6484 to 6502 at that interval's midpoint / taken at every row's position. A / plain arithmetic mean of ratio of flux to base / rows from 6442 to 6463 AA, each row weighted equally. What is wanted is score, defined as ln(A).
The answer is 0.021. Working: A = 1.02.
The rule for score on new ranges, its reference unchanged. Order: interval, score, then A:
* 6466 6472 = 0.023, 1.02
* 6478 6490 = 0.043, 1.04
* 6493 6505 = -0.021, 0.98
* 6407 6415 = 0.006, 1.01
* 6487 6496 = -0.001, 1.00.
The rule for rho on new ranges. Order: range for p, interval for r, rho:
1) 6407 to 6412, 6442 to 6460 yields 0.05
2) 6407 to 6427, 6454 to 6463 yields 0.01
